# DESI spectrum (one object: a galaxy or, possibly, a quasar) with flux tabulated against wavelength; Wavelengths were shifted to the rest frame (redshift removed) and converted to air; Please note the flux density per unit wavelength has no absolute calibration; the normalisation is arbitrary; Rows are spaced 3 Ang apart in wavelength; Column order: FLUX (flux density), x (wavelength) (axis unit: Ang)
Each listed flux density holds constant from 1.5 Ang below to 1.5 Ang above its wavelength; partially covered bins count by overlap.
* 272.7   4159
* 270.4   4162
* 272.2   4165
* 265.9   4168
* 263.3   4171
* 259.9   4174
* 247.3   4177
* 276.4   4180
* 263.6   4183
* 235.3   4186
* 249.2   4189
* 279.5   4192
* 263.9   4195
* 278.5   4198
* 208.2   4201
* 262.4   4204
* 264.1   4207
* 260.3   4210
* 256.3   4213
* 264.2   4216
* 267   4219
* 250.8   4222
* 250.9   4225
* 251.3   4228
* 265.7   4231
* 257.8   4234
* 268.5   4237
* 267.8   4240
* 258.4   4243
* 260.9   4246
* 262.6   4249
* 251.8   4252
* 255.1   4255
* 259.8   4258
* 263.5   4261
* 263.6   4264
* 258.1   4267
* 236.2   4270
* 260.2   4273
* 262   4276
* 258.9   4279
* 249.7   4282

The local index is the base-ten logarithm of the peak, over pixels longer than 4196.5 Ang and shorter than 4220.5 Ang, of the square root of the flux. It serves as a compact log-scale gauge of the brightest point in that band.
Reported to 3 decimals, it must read 1.222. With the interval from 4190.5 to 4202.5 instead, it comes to 1.223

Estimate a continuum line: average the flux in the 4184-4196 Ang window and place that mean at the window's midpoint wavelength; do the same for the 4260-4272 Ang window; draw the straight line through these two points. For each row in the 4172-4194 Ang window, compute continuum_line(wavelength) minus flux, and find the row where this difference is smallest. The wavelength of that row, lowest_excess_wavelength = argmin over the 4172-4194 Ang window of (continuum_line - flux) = 4192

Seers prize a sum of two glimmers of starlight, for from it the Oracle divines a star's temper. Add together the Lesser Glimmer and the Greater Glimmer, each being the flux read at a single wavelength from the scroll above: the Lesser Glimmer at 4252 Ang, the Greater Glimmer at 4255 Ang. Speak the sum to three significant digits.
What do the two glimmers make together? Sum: 507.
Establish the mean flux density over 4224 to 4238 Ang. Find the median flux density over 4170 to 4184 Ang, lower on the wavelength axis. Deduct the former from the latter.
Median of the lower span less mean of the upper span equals 4.5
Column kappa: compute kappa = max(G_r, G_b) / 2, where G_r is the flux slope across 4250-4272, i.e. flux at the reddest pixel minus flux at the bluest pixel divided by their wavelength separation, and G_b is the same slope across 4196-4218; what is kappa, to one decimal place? -0.4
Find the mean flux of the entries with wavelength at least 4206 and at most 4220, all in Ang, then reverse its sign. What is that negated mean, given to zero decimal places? -262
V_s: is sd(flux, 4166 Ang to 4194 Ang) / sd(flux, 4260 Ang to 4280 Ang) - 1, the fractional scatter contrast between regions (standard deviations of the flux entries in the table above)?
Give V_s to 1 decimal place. 0.5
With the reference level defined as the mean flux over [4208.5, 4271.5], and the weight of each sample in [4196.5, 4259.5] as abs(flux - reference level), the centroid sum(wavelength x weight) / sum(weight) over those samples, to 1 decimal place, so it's 4217.1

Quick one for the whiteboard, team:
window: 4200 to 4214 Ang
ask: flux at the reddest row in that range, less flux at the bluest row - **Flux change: 48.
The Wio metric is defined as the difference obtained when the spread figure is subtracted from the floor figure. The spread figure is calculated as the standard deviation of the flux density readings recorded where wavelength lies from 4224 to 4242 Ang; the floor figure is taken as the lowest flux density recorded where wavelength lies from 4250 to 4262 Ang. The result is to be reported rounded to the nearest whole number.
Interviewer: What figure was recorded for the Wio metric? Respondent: 244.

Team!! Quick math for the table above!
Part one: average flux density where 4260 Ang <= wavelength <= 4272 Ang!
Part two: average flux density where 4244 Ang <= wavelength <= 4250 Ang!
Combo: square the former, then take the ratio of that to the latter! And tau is 249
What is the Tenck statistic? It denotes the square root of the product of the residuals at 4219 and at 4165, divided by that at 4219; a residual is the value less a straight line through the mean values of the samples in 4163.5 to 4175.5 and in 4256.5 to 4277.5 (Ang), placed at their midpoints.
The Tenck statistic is 1.1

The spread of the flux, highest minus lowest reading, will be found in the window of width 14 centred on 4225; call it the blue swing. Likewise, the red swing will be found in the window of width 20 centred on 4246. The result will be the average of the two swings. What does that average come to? 16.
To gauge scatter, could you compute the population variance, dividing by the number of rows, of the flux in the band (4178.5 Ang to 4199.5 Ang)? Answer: 235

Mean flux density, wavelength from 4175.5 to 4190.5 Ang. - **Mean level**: 254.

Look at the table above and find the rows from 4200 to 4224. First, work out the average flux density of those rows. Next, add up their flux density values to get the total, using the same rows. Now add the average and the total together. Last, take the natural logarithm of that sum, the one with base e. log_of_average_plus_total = 7.74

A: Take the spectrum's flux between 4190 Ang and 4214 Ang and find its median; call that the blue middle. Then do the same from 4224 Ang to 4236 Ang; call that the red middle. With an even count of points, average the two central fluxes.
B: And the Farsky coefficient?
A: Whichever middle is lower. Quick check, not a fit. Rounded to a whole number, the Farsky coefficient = 255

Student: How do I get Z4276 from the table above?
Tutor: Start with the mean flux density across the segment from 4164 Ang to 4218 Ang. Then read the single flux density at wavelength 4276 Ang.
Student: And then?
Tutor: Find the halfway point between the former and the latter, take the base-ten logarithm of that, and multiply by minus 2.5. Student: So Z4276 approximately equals -6.04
